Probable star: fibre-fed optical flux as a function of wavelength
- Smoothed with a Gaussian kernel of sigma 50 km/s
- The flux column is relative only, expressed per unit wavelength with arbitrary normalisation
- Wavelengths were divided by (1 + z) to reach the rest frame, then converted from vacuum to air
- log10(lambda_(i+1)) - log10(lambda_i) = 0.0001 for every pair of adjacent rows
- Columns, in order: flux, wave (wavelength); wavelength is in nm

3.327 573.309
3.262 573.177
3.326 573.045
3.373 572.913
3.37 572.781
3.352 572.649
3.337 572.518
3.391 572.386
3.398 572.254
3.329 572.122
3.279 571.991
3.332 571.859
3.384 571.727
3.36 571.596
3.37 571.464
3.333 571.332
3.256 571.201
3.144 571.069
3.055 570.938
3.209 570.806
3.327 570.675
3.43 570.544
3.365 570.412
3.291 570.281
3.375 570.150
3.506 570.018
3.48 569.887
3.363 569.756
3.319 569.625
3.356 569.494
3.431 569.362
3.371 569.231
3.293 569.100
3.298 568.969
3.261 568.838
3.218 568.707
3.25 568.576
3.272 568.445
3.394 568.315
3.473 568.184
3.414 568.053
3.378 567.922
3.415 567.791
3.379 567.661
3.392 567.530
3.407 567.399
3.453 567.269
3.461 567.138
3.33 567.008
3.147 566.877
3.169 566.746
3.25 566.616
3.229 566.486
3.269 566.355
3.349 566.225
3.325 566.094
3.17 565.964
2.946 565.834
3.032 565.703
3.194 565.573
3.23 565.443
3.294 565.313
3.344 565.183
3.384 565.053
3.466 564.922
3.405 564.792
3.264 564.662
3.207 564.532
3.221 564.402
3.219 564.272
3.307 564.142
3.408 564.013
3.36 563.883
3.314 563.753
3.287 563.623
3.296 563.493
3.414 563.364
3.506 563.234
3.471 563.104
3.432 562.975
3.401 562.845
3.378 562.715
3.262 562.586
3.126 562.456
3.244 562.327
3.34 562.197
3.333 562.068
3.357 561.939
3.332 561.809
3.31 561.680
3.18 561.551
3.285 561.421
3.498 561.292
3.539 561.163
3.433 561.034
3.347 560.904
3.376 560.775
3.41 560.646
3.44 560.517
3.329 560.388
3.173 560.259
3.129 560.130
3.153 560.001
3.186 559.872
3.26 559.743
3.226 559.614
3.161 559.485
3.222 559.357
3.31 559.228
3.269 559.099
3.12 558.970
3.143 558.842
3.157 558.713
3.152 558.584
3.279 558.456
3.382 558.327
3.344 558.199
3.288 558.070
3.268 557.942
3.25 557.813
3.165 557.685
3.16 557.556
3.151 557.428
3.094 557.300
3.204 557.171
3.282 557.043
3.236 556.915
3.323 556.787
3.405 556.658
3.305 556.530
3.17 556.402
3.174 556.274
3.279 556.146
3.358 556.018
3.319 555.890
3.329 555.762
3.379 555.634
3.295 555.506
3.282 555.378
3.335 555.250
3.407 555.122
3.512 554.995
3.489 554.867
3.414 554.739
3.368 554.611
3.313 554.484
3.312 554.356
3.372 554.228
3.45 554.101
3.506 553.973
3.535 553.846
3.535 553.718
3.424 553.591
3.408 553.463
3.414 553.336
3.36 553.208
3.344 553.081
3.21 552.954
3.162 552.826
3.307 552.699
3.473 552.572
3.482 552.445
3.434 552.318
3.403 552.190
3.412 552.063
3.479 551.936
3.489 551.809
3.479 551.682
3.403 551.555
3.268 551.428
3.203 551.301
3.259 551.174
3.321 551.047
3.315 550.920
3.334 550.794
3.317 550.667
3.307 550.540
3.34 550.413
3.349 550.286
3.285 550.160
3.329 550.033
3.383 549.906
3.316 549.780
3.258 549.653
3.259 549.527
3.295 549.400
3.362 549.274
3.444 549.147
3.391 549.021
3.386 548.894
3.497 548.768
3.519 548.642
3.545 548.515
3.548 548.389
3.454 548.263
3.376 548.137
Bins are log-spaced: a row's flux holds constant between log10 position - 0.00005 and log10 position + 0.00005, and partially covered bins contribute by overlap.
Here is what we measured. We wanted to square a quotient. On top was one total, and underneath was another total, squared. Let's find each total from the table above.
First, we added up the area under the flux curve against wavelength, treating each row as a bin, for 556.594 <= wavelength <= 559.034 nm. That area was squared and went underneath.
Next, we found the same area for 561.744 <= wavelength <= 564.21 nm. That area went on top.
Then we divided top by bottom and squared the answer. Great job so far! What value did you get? 0.0176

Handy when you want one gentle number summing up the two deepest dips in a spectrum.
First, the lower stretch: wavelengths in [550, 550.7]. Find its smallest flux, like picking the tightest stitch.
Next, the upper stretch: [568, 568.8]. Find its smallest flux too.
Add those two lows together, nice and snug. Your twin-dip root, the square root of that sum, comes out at 2.55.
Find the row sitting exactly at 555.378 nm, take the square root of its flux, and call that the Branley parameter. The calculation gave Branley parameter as 1.81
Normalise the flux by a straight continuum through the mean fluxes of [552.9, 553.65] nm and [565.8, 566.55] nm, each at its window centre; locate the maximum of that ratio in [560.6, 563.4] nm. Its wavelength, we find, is 561.163 nm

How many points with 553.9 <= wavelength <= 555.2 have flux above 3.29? 10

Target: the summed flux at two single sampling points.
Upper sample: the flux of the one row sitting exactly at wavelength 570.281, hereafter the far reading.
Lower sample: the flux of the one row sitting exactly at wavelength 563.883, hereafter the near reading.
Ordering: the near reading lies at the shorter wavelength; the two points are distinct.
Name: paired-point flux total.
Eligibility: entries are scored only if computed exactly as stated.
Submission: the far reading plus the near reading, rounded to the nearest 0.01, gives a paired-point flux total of 6.65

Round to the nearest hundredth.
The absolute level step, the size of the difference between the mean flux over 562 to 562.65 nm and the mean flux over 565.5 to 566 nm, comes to 0.18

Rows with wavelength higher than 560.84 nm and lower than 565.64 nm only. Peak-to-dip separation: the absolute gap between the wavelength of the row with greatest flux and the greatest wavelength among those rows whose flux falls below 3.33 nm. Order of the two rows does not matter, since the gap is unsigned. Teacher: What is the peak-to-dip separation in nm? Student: 4.41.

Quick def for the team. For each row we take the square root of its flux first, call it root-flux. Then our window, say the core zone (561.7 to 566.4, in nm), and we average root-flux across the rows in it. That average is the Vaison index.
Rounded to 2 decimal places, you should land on 1.82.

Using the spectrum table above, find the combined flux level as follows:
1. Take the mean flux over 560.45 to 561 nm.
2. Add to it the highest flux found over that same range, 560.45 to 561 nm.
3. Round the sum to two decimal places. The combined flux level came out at 6.83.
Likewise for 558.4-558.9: 6.46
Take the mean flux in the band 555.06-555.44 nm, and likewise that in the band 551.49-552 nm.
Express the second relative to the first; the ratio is 1.04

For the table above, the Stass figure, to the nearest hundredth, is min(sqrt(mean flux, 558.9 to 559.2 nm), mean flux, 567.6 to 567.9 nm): 1.79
